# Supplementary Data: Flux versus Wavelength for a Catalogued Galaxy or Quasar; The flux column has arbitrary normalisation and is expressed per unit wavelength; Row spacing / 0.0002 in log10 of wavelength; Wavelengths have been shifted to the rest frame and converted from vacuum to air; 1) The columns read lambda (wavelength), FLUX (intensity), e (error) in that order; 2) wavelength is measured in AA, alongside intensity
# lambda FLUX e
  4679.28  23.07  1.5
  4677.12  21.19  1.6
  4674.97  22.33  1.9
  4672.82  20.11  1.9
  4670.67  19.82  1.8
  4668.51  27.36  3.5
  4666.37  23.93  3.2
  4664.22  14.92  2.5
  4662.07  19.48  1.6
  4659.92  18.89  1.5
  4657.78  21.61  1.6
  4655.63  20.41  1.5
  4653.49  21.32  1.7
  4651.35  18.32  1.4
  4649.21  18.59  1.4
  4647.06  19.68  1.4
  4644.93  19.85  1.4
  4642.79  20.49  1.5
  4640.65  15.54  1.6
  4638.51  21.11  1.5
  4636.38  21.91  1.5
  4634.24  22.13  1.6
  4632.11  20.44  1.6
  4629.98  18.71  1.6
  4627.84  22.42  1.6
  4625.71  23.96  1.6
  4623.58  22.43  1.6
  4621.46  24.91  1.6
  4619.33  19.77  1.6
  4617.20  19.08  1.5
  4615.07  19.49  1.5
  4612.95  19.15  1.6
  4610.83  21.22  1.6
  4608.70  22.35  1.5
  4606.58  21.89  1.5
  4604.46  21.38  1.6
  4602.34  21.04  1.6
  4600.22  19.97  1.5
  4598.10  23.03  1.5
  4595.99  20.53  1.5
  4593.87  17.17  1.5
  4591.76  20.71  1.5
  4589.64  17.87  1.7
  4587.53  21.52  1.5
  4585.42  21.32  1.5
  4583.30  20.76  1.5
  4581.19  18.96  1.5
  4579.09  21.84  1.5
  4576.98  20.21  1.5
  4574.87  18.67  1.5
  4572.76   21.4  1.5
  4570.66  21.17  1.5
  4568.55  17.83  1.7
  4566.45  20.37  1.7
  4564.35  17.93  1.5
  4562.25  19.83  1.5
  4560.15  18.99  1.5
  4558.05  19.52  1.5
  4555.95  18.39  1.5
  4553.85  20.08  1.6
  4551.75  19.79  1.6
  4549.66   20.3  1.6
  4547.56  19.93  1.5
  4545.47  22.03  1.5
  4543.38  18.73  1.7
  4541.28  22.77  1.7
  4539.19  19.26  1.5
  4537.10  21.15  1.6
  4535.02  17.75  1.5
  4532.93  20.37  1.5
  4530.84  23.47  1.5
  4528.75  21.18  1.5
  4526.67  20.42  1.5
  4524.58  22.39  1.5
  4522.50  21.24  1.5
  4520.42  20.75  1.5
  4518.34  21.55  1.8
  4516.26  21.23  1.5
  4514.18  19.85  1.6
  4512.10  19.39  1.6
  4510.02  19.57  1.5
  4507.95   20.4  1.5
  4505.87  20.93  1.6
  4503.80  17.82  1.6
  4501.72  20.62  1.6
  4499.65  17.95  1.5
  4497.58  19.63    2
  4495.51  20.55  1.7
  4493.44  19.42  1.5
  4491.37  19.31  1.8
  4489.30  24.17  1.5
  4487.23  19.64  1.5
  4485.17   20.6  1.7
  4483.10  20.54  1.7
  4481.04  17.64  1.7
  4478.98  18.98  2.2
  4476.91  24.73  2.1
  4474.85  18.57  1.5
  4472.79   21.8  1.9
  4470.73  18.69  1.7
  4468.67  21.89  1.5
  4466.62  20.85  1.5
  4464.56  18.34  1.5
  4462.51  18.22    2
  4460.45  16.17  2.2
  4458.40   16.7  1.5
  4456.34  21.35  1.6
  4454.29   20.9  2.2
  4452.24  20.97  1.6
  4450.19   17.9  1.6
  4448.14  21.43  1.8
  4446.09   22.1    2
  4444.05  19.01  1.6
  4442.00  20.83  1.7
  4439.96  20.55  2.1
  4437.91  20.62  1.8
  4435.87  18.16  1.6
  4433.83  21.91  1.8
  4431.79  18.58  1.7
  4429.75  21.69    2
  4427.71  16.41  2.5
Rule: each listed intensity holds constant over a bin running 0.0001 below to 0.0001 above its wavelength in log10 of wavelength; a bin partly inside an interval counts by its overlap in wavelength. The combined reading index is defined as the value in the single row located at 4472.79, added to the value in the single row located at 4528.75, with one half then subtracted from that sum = 42.5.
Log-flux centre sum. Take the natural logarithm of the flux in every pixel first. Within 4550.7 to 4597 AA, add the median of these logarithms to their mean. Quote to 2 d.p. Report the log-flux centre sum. 5.98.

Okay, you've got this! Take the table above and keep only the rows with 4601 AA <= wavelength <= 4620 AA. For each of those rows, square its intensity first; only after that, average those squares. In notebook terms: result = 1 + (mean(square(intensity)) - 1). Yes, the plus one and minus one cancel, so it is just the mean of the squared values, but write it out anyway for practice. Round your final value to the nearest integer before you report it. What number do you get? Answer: 426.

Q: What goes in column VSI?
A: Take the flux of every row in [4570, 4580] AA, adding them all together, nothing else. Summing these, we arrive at 103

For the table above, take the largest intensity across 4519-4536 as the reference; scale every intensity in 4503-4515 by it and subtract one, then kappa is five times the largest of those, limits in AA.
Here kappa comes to -0.5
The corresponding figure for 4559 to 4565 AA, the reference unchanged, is -0.8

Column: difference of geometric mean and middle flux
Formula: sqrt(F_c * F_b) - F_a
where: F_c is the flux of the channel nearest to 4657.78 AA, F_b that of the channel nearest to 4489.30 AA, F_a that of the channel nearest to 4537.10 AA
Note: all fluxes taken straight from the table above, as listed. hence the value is 1.7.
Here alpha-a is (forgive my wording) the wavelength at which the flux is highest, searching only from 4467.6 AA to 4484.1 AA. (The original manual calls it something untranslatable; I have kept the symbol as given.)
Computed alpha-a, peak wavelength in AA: 4476.91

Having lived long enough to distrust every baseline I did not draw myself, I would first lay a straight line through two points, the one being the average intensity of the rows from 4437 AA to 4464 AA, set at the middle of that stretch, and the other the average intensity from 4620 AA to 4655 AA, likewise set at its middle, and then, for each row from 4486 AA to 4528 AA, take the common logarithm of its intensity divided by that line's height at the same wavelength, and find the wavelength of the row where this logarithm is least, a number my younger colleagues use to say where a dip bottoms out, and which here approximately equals 4503.80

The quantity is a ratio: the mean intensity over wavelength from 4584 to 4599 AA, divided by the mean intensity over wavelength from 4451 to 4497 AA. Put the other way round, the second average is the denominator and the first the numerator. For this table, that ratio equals 1.015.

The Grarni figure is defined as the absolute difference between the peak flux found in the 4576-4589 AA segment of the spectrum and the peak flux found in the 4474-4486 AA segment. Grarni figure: 2.9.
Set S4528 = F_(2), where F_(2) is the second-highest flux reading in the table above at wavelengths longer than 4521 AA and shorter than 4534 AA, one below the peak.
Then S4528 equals 22.39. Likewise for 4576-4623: 23.03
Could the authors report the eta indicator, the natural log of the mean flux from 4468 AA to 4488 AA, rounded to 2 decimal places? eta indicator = 3.01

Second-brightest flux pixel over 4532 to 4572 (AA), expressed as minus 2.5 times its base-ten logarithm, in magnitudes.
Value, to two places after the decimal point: -3.36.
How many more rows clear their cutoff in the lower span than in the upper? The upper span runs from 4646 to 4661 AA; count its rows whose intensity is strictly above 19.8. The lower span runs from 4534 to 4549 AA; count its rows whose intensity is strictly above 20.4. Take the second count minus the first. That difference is 0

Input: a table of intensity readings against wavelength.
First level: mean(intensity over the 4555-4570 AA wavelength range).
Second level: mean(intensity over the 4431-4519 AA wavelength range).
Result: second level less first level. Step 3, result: 1.0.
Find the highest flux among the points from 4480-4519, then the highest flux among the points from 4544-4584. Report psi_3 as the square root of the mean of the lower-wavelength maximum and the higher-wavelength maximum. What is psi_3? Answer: 4.81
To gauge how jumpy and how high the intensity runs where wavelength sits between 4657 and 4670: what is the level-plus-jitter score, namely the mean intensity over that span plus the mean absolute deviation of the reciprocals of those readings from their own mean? 21.0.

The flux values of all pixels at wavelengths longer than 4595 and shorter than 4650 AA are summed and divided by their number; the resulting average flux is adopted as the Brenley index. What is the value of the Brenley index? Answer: 20.8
